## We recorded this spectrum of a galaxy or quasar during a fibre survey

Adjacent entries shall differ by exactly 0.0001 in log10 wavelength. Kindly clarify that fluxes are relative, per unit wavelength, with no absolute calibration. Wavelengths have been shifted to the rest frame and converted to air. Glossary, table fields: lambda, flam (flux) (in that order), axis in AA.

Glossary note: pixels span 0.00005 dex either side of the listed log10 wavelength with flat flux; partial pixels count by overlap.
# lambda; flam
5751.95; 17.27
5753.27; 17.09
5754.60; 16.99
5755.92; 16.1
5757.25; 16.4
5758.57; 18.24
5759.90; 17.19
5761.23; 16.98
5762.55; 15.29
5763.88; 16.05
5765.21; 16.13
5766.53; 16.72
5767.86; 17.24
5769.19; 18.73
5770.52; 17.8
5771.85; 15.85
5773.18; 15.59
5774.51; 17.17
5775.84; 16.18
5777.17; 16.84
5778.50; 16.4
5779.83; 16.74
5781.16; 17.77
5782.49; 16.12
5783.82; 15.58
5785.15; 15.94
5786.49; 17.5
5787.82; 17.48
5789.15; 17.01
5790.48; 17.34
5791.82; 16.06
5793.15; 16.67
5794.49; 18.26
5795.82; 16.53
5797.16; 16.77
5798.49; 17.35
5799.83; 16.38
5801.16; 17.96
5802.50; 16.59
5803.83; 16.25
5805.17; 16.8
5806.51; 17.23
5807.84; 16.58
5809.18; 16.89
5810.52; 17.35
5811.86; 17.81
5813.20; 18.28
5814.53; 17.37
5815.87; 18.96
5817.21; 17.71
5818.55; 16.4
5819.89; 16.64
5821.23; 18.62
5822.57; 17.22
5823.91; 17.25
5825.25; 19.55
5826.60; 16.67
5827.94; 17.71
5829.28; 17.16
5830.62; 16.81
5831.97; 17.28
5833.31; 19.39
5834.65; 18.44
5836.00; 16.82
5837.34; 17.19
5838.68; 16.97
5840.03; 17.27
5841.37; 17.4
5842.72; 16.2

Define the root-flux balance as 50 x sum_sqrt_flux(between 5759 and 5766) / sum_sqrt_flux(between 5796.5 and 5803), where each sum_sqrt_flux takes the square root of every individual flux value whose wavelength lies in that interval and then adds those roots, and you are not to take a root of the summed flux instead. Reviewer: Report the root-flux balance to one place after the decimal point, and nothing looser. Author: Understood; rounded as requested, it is 49.0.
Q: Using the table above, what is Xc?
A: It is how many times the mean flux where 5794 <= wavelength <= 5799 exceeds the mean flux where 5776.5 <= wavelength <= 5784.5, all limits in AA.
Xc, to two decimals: 1.04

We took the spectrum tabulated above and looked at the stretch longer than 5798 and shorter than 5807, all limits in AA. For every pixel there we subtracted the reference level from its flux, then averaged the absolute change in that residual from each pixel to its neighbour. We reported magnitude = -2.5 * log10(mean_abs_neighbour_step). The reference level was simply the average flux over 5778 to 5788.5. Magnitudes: 0.15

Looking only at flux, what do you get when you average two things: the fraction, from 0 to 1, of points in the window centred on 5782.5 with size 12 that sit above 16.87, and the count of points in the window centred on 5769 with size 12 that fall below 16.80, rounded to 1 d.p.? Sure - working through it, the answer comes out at 2.7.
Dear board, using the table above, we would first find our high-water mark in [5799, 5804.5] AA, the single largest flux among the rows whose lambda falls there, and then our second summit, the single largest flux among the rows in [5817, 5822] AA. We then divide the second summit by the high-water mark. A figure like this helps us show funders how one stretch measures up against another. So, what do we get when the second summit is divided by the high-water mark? 1.04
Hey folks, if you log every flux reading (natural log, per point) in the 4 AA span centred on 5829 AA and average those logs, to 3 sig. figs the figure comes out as 2.85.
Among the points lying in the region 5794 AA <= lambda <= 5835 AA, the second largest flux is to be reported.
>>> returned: 19.39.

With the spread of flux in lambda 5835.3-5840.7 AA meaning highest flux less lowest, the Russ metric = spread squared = 0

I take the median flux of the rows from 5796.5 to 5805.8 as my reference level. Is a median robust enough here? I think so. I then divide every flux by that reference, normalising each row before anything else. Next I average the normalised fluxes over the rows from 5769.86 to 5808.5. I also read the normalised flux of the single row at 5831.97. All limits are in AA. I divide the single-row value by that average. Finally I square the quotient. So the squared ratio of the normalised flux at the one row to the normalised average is 1.06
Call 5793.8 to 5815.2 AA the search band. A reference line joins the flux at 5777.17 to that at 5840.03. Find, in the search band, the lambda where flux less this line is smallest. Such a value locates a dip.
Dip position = 5803.83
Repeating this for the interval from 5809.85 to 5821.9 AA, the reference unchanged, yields 5818.55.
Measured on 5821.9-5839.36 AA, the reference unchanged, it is 5826.60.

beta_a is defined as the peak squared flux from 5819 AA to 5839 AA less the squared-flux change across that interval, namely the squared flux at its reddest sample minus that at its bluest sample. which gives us 371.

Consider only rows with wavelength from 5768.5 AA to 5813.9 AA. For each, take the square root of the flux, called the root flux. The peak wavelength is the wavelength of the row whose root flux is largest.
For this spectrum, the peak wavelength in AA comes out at 5769.19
